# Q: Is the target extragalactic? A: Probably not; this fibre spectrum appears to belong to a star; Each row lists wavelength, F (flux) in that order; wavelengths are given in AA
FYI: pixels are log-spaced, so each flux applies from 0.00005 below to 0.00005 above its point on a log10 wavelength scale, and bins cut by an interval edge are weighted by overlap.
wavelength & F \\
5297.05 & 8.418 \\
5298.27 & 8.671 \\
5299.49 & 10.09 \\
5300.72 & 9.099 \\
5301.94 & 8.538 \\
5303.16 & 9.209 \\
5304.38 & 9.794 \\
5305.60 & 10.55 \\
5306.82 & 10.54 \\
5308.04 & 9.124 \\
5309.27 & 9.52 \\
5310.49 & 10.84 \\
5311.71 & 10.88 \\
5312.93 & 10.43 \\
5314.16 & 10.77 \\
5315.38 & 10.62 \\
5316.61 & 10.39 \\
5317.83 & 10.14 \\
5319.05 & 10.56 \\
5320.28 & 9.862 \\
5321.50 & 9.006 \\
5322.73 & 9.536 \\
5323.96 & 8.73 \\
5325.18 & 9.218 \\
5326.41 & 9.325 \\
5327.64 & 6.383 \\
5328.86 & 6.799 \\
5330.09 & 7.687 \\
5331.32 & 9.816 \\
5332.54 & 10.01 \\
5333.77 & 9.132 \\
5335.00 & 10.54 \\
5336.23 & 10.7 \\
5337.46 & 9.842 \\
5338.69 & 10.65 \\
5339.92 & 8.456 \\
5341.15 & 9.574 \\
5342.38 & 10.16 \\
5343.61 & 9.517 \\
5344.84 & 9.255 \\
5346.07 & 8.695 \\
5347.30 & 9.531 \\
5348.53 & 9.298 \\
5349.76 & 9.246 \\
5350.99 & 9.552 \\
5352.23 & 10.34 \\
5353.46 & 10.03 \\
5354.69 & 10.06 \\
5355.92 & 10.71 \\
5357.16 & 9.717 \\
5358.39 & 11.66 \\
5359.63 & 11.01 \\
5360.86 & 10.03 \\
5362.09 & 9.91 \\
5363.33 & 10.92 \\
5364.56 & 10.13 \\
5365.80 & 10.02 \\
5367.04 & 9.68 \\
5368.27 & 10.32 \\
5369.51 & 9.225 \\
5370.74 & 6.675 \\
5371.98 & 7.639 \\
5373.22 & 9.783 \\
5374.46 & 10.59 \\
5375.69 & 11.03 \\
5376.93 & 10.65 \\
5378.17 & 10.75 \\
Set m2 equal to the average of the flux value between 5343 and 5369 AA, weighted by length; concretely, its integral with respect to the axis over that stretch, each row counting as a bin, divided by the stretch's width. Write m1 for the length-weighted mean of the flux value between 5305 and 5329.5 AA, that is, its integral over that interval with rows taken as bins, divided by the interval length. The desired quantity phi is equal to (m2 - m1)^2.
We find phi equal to 0.10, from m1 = 9.7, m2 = 10.0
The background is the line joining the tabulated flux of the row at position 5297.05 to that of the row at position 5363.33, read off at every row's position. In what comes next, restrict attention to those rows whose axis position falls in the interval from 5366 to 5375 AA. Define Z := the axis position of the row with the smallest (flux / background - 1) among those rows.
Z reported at 5370.74 AA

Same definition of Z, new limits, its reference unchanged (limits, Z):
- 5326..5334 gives 5327.64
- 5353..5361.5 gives 5357.16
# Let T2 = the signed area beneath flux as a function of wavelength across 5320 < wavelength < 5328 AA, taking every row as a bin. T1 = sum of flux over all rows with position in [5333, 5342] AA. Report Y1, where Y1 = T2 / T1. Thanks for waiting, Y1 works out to 1.03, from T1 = 68.9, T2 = 71.2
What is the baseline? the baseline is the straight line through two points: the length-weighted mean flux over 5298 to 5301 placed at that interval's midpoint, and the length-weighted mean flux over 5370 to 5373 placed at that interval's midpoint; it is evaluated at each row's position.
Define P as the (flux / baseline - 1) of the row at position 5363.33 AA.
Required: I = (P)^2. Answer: 0.16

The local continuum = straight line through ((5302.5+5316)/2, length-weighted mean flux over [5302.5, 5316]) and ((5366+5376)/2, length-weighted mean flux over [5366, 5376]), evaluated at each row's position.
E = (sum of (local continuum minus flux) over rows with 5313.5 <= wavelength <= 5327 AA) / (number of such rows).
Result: 0.22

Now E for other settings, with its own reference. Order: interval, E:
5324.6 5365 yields 0.08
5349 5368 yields -0.68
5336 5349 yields 0.14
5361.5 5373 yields 0.01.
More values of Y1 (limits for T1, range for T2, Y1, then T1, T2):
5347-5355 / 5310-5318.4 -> 1.31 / 68.1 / 88.9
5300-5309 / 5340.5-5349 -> 1.20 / 66.9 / 80.2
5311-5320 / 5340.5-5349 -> 1.09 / 73.8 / 80.2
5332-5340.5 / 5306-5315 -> 1.34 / 69.3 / 92.9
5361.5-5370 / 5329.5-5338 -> 1.17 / 70.2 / 82.3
